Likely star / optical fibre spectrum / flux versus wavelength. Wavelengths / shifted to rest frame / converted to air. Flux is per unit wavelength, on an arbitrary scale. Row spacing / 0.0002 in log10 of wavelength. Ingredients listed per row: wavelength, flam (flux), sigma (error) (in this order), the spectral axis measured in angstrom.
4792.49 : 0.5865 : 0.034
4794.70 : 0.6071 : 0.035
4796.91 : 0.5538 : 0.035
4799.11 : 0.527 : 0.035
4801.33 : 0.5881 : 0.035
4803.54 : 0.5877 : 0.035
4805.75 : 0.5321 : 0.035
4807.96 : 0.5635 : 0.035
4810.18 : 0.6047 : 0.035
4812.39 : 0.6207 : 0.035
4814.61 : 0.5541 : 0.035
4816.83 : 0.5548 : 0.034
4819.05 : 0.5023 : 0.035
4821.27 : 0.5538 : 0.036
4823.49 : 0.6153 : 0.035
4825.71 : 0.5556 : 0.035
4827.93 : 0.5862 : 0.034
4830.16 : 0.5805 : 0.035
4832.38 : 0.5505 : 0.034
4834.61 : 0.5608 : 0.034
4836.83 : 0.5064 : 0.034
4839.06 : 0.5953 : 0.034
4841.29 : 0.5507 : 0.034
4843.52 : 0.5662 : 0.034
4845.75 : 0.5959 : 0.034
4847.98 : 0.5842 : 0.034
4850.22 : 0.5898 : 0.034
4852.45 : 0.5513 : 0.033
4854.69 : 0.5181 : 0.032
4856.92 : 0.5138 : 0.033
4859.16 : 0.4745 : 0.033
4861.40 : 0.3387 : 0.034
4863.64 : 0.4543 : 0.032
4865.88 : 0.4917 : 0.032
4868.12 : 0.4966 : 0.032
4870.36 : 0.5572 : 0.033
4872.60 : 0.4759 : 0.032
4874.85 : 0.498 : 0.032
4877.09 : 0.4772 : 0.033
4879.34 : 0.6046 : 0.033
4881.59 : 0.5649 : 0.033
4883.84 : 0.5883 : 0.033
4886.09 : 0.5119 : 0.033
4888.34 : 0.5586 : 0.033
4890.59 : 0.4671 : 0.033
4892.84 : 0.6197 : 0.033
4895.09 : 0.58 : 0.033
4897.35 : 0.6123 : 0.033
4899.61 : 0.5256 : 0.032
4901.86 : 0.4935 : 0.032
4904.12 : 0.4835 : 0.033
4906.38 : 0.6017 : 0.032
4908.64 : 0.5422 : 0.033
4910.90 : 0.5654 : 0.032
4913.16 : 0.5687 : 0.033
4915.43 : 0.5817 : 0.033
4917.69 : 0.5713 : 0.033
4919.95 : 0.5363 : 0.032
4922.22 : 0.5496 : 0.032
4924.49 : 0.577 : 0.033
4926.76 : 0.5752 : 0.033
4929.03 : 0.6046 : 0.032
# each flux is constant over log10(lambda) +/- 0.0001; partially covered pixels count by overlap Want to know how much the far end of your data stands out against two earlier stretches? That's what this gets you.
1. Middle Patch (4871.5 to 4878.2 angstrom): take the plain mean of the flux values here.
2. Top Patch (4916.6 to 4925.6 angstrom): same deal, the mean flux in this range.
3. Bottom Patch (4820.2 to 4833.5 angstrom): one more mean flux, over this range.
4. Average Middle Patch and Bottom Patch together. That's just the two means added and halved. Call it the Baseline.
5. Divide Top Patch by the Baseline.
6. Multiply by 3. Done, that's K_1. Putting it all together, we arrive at 3.17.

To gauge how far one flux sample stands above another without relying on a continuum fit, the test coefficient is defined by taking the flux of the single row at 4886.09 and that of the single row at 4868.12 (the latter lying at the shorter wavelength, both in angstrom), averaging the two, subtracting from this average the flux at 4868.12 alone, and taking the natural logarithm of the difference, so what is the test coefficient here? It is -4.9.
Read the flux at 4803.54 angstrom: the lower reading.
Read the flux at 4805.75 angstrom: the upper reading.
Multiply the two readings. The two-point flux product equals 0.313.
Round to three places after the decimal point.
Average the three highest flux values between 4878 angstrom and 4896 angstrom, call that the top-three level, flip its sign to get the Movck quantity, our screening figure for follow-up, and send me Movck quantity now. -0.604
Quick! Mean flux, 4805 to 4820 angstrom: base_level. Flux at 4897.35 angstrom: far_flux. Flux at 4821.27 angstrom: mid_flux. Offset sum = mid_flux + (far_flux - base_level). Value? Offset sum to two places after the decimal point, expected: 0.60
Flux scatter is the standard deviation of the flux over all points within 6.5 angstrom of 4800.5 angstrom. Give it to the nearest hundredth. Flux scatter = 0.03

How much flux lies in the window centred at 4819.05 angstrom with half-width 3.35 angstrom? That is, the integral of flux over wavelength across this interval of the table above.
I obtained 3.6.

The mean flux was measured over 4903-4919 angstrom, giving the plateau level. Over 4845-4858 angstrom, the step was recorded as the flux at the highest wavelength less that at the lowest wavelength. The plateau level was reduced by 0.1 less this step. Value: 0.377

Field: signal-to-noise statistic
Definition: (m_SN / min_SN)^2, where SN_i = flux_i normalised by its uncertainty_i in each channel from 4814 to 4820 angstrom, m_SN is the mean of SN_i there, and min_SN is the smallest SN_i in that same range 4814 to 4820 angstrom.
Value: 1.17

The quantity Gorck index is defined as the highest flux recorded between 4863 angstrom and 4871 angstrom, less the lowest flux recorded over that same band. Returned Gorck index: 0.103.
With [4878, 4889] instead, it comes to 0.093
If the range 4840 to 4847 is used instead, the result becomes 0.045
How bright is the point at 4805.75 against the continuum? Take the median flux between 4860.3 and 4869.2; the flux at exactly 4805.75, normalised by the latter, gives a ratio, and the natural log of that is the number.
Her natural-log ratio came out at 0.12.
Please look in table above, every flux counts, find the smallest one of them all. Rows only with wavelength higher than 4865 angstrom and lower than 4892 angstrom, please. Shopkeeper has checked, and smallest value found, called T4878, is 0.4671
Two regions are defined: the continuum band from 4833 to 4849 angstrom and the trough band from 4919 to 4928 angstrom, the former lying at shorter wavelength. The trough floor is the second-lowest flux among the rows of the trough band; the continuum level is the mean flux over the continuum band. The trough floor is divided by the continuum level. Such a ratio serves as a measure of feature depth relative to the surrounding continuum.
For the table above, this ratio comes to 0.97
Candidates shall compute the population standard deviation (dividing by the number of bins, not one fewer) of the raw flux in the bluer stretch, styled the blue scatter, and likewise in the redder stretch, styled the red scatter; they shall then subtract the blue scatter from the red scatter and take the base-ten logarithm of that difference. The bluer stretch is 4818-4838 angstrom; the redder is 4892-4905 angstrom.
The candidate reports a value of -1.69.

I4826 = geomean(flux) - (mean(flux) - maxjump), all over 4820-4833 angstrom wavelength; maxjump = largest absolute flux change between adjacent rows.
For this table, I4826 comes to 0.061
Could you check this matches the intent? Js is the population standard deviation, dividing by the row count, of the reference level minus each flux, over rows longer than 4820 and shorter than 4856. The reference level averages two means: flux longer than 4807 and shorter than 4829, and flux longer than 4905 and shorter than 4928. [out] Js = 0.028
